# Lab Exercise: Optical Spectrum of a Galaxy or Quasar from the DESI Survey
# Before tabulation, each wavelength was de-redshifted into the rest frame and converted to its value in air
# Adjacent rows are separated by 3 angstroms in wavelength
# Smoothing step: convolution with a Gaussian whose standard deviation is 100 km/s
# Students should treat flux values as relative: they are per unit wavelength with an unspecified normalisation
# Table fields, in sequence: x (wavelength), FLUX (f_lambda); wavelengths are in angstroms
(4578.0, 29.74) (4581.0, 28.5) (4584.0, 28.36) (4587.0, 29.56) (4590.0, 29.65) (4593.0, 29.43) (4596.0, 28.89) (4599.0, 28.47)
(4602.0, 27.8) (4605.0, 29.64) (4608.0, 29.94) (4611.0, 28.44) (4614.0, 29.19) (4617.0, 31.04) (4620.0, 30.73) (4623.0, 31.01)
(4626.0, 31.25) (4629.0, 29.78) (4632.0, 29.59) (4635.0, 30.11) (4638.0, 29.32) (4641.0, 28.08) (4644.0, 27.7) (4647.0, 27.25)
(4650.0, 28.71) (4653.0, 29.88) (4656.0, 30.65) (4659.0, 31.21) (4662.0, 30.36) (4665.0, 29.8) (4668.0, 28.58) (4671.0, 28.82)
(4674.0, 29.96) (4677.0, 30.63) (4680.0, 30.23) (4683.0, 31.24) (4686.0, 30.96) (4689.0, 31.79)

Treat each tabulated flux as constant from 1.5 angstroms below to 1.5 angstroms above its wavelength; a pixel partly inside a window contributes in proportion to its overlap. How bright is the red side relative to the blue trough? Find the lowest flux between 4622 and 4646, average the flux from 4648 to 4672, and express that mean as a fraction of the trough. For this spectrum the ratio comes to 1.07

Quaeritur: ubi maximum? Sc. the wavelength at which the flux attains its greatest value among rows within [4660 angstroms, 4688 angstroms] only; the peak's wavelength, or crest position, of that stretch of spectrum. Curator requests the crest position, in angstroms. 4683.0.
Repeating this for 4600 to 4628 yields 4626.0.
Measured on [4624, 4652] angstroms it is 4626.0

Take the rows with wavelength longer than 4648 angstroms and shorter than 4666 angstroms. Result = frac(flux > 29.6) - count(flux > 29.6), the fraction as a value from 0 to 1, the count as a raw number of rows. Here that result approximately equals -4.2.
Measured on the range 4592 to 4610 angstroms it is -1.7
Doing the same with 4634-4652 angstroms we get -0.8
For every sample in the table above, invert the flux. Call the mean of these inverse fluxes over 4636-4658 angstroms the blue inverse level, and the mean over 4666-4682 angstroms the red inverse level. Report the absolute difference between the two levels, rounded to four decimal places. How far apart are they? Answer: 0.0010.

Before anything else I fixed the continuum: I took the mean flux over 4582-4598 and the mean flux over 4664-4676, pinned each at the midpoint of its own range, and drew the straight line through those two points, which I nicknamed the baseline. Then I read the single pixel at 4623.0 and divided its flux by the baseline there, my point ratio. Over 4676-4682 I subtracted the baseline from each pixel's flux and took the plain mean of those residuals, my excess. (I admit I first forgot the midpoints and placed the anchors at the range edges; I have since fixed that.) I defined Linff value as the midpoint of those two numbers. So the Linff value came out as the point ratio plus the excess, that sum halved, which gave 1.1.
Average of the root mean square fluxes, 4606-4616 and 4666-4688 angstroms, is 29.64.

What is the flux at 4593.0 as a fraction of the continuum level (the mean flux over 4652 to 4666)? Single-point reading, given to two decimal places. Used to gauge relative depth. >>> 0.97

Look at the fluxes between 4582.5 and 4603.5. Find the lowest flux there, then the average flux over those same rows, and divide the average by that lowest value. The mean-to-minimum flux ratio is 1.04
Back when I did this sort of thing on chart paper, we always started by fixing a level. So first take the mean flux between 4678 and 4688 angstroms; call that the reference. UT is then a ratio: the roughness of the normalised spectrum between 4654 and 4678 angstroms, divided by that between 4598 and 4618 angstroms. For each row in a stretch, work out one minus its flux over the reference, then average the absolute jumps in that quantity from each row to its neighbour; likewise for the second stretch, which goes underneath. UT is 0.65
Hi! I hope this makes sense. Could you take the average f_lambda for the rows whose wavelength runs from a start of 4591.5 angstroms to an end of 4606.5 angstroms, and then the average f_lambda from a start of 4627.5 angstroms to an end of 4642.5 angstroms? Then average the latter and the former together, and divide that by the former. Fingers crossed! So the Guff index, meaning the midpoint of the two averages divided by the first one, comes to 1.01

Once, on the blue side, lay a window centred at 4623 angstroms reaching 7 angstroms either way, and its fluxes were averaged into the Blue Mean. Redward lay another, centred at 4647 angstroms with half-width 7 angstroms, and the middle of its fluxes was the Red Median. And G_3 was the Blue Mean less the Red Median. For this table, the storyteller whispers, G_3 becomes 2.7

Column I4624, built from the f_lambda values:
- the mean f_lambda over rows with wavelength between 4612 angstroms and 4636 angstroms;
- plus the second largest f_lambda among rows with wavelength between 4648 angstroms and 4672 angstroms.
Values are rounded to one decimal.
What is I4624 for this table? 61.0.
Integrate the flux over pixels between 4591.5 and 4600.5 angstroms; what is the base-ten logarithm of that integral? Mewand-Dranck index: 2.42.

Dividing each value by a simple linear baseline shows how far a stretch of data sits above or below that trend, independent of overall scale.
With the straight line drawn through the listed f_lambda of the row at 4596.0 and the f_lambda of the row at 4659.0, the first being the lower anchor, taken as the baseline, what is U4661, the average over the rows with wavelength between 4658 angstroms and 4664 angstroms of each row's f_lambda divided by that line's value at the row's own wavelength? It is 0.98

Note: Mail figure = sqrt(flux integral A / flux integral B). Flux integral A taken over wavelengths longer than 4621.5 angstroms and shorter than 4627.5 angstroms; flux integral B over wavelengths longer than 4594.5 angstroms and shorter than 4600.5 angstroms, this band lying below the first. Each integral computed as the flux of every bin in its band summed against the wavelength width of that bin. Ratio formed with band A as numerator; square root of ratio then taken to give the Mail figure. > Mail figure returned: 1.04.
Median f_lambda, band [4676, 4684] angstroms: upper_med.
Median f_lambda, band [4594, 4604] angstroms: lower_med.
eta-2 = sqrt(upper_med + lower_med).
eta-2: 7.69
